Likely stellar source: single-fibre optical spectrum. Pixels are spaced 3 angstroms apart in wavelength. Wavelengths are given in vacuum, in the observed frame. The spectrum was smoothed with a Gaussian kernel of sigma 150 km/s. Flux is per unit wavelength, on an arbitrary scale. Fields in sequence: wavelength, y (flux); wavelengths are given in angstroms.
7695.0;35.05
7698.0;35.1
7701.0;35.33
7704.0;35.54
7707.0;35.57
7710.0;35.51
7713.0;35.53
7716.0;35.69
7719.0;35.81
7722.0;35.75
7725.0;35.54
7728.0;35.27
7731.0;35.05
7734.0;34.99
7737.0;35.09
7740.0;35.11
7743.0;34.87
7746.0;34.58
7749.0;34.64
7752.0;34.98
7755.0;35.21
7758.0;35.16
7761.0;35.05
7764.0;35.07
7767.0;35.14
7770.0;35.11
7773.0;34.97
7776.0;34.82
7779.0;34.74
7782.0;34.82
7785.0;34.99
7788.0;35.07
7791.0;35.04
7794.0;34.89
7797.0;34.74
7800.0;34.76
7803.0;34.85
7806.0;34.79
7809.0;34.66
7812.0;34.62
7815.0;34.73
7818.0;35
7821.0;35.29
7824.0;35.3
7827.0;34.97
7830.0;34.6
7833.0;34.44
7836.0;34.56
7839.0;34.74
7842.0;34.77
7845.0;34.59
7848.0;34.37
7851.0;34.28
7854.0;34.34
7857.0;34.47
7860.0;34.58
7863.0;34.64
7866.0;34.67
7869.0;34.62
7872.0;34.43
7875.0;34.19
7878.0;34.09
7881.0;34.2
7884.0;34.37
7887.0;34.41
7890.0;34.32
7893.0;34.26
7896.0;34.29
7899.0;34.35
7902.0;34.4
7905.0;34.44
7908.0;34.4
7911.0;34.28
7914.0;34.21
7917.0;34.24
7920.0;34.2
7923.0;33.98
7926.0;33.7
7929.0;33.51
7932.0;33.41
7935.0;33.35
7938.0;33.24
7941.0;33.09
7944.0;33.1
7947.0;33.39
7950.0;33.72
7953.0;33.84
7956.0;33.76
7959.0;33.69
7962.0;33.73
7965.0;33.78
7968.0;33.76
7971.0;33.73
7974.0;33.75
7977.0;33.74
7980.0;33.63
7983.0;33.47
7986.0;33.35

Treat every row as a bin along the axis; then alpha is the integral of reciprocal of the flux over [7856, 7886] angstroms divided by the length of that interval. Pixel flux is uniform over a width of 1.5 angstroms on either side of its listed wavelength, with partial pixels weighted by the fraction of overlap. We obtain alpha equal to 0.0290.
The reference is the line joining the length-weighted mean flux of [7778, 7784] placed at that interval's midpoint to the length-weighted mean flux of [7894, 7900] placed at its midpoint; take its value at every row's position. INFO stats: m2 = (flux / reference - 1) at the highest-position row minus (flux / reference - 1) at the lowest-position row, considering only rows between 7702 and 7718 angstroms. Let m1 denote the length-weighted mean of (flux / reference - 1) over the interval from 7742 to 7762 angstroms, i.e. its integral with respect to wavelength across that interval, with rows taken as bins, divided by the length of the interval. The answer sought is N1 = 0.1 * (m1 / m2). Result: 0.00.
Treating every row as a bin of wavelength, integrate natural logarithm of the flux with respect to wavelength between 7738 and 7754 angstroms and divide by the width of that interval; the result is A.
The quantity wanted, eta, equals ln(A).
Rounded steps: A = 3.55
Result 1.267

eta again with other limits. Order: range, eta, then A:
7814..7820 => 1.268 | 3.55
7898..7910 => 1.264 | 3.54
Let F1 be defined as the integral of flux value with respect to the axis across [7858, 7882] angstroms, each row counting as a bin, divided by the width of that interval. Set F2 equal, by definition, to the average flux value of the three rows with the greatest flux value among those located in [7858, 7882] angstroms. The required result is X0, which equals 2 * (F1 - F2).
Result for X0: -0.4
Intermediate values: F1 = 34.4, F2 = 34.6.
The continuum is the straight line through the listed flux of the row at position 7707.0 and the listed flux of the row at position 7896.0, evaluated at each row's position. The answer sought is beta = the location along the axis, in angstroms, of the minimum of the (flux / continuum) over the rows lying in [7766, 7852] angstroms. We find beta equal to 7779.0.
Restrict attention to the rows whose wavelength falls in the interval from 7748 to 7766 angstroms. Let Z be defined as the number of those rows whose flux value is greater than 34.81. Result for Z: 5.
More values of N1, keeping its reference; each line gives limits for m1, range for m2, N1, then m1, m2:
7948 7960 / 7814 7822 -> -0.06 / -0.010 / 0.017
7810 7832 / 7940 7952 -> 0.04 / 0.008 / 0.020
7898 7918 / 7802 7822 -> 0.01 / 0.002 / 0.015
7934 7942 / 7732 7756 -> -0.30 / -0.027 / 0.009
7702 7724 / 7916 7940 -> -0.06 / 0.015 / -0.027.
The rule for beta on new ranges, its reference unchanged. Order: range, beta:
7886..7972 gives 7941.0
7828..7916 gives 7878.0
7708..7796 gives 7746.0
